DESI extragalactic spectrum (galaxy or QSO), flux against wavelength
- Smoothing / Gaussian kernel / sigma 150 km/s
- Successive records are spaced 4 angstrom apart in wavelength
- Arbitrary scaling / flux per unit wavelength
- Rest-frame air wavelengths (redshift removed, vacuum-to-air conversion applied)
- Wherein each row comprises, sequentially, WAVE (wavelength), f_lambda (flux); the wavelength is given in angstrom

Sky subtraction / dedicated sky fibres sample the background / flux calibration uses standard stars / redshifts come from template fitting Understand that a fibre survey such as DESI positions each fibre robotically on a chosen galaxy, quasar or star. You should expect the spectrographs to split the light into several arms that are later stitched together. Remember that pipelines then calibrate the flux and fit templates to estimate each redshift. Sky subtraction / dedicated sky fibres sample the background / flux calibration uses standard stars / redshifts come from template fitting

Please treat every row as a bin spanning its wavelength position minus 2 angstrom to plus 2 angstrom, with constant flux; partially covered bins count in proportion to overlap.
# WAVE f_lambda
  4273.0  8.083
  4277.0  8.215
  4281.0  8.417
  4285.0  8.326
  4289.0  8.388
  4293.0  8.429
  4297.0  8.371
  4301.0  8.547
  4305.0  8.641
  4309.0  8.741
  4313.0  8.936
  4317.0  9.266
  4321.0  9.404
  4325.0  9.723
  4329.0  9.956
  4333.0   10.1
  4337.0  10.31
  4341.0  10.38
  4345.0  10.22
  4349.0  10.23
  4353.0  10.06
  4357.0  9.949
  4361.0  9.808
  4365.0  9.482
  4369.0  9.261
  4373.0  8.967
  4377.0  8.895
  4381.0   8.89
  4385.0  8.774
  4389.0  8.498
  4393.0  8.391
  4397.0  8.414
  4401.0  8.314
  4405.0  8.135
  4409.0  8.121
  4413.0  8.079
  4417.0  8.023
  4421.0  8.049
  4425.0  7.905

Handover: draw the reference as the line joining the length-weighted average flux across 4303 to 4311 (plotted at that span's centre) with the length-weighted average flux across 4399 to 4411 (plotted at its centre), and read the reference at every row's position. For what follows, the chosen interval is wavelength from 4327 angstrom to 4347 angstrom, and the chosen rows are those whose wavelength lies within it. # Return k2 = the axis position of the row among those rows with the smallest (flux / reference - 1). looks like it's 4329.0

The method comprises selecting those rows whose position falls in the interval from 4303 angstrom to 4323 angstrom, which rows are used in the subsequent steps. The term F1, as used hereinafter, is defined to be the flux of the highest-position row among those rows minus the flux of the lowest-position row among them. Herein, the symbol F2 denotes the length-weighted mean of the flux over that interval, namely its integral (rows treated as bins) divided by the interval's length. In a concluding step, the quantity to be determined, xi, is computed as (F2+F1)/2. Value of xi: 4.9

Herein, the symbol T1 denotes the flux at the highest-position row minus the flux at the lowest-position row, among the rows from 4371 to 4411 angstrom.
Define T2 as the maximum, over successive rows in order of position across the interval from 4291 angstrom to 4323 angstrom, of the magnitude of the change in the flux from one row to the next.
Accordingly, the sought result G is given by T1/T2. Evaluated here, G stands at -2.6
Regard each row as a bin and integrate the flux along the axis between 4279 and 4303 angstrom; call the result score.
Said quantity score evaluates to 202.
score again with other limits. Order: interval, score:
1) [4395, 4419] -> 196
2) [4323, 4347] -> 243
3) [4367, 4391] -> 213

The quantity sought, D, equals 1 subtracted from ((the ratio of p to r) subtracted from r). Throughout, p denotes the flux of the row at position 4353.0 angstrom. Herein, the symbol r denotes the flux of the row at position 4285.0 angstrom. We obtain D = 6.12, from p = 10.06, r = 8.326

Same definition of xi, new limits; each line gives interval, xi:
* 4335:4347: 5.1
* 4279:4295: 4.2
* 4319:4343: 5.5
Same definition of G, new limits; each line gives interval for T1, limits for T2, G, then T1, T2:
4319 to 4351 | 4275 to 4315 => 4.1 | 0.8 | 0.20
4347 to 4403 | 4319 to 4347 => -6.0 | -1.9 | 0.32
